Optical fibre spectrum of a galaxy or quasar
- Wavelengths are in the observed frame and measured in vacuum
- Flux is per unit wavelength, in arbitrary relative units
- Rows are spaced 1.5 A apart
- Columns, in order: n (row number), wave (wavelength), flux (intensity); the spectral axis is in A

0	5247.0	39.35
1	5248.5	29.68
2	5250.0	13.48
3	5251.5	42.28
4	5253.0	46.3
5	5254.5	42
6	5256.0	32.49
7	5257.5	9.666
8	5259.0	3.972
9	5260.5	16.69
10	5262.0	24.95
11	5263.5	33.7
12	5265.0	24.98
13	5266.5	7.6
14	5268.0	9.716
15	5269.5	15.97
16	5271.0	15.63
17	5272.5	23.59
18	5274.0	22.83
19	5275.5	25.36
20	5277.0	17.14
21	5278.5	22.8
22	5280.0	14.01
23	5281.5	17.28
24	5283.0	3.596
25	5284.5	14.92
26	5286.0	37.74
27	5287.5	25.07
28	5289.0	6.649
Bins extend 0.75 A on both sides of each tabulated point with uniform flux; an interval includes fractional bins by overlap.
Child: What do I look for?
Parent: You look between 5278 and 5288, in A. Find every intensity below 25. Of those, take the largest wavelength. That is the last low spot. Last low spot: 5284.5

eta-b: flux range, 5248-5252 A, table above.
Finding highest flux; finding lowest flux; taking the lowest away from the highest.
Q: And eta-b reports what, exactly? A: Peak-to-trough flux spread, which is 29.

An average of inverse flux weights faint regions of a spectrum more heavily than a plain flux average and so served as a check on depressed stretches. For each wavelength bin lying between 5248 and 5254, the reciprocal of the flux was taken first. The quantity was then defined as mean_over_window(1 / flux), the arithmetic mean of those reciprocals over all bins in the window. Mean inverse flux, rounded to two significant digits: 0.038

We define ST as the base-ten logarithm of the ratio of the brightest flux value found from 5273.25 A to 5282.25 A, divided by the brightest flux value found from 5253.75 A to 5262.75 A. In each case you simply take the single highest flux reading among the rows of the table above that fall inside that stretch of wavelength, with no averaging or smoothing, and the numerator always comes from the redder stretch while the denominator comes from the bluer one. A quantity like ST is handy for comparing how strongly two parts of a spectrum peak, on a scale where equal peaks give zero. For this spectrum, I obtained -0.22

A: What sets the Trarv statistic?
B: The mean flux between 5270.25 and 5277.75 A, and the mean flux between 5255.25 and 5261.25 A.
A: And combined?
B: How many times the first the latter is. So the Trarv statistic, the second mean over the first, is 0.75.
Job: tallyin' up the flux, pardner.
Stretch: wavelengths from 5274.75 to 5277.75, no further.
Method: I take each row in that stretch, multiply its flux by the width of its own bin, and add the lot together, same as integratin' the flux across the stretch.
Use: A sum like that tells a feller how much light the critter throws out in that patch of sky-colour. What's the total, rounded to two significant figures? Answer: 64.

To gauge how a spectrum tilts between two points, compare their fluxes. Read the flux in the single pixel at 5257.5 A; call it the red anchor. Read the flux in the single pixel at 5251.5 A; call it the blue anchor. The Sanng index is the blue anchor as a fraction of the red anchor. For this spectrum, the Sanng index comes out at 4.4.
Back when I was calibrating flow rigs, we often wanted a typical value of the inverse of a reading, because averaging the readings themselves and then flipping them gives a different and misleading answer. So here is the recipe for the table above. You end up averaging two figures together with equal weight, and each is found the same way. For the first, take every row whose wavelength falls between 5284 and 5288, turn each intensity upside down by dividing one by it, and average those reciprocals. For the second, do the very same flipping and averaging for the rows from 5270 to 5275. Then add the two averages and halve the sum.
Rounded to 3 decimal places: 0.047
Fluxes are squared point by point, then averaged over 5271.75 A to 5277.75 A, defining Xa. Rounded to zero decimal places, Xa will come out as 504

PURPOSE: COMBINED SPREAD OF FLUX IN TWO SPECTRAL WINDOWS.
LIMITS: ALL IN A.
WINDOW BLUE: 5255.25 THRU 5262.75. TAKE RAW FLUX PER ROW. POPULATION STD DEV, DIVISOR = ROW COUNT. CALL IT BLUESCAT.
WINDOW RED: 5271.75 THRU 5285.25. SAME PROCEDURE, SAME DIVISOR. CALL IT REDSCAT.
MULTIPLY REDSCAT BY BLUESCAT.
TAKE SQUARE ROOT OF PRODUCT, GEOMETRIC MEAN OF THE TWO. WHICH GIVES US 8.1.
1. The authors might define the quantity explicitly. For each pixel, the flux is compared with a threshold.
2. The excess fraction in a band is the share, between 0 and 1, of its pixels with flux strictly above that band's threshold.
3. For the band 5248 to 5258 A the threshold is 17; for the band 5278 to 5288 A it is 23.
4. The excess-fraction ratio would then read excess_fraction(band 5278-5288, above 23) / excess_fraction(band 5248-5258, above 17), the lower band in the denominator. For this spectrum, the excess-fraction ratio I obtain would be 0.40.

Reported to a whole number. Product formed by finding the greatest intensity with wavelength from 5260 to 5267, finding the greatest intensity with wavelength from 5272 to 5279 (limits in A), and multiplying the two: 855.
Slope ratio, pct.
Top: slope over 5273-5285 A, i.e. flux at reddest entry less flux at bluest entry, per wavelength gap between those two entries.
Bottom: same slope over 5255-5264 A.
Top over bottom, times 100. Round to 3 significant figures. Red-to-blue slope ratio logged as -467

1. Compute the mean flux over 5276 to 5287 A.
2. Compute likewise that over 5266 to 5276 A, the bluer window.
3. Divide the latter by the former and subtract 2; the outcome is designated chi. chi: -1.1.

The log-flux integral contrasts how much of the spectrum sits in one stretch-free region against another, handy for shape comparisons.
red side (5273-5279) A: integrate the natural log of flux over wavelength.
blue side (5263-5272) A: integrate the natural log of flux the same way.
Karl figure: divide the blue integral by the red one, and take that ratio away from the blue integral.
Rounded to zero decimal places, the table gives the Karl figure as 23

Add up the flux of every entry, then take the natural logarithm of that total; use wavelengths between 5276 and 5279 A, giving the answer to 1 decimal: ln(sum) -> 3.7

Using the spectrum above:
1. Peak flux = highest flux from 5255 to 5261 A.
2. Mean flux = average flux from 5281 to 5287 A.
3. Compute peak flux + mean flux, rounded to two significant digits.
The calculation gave 51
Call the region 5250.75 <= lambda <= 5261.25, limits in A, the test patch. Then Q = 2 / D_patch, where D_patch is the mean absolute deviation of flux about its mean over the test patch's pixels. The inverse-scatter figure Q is 0.13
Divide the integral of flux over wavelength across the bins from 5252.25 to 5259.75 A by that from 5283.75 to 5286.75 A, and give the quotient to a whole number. 3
